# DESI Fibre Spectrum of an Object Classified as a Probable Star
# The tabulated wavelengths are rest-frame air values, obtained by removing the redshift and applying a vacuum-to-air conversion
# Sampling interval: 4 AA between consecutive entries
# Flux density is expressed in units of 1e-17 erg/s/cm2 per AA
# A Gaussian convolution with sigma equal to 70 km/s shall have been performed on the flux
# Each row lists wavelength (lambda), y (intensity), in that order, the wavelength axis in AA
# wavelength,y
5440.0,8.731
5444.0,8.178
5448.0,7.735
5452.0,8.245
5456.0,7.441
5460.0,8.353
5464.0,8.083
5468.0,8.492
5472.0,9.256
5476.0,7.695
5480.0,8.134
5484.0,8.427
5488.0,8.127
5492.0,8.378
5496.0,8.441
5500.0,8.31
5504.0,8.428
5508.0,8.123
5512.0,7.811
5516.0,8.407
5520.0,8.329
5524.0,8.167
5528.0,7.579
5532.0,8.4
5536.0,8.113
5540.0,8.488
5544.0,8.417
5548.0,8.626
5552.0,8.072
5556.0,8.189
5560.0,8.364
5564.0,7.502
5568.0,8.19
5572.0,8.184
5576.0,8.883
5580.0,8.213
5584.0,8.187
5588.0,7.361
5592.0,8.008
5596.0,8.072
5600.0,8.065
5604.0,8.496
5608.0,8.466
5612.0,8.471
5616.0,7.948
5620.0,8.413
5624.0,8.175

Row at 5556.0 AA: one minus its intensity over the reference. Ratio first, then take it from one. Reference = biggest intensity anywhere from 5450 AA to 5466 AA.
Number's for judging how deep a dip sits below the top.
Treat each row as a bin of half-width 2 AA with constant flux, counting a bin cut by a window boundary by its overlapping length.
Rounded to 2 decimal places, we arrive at 0.02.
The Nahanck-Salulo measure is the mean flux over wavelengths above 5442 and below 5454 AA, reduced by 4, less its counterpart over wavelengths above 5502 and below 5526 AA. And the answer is -4.2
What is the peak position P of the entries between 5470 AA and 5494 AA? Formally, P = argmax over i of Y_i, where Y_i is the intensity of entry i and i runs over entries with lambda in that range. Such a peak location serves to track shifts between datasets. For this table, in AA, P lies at 5472.0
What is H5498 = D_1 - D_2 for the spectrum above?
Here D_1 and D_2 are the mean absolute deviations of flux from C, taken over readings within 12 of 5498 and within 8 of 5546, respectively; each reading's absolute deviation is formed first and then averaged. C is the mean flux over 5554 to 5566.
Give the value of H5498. -0.10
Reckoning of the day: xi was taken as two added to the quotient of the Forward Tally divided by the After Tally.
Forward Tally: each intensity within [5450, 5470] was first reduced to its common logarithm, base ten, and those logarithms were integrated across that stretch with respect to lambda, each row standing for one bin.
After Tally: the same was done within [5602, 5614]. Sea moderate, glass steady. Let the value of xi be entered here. 3.6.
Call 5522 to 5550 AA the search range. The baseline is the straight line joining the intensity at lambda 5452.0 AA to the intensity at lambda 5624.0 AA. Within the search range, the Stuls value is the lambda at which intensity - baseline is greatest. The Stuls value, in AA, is 5548.0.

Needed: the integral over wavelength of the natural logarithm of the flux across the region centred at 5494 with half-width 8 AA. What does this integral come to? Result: 33.9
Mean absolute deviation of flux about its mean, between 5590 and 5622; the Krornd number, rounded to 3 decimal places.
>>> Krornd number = 0.219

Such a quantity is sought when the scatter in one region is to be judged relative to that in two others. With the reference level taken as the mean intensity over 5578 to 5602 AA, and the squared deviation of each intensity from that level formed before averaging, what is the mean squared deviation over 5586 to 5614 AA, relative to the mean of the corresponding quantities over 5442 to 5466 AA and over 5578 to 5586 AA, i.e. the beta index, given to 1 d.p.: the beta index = 2.2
